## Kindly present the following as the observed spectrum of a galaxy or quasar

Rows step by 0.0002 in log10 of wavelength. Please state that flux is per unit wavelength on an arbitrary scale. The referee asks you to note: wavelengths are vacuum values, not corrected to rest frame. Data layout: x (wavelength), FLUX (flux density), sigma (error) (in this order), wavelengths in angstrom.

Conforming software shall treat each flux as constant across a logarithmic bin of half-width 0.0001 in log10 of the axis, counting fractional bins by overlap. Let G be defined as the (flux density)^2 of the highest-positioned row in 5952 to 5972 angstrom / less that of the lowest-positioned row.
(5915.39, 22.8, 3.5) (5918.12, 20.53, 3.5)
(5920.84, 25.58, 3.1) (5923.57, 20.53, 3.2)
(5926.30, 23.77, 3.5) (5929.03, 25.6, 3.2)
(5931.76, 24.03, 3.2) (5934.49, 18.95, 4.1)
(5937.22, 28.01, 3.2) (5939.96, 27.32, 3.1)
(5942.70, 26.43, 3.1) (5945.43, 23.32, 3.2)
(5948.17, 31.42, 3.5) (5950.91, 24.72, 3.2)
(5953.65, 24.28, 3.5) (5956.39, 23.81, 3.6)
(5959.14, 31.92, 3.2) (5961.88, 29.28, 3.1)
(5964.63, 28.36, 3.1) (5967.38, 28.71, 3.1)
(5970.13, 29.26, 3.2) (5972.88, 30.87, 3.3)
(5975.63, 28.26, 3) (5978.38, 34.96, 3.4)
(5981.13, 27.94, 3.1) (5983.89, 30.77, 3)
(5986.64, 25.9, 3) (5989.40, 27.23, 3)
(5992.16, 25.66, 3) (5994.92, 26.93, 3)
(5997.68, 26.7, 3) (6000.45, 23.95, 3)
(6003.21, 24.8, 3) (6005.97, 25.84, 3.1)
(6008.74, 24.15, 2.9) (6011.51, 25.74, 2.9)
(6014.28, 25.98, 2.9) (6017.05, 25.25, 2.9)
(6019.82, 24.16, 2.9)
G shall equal 267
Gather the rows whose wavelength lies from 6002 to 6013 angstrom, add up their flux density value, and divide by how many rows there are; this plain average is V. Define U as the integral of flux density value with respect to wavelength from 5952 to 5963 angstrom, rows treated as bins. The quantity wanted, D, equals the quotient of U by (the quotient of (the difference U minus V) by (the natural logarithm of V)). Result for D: 3.52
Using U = 299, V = 25.1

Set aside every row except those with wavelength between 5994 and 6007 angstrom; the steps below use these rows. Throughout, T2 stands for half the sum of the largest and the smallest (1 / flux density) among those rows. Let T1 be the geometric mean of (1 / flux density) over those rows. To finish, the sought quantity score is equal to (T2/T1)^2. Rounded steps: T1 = 0.0390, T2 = 0.0394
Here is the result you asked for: 1.02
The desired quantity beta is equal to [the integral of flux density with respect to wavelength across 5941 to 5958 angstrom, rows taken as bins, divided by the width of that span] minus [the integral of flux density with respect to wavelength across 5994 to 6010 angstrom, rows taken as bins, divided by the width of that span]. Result 0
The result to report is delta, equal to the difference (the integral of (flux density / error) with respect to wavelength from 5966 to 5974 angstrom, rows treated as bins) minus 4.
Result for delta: 70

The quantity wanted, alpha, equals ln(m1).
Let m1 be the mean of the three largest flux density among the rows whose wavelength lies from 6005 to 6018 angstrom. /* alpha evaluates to 3.25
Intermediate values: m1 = 25.9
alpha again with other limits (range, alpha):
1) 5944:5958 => 3.29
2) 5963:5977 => 3.39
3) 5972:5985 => 3.47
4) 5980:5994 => 3.36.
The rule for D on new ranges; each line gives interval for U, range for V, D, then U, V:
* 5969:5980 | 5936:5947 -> 3.54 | 339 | 26.3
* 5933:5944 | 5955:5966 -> 3.73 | 277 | 28.3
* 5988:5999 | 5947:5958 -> 3.58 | 293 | 26.1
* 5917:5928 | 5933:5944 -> 3.59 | 250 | 25.2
